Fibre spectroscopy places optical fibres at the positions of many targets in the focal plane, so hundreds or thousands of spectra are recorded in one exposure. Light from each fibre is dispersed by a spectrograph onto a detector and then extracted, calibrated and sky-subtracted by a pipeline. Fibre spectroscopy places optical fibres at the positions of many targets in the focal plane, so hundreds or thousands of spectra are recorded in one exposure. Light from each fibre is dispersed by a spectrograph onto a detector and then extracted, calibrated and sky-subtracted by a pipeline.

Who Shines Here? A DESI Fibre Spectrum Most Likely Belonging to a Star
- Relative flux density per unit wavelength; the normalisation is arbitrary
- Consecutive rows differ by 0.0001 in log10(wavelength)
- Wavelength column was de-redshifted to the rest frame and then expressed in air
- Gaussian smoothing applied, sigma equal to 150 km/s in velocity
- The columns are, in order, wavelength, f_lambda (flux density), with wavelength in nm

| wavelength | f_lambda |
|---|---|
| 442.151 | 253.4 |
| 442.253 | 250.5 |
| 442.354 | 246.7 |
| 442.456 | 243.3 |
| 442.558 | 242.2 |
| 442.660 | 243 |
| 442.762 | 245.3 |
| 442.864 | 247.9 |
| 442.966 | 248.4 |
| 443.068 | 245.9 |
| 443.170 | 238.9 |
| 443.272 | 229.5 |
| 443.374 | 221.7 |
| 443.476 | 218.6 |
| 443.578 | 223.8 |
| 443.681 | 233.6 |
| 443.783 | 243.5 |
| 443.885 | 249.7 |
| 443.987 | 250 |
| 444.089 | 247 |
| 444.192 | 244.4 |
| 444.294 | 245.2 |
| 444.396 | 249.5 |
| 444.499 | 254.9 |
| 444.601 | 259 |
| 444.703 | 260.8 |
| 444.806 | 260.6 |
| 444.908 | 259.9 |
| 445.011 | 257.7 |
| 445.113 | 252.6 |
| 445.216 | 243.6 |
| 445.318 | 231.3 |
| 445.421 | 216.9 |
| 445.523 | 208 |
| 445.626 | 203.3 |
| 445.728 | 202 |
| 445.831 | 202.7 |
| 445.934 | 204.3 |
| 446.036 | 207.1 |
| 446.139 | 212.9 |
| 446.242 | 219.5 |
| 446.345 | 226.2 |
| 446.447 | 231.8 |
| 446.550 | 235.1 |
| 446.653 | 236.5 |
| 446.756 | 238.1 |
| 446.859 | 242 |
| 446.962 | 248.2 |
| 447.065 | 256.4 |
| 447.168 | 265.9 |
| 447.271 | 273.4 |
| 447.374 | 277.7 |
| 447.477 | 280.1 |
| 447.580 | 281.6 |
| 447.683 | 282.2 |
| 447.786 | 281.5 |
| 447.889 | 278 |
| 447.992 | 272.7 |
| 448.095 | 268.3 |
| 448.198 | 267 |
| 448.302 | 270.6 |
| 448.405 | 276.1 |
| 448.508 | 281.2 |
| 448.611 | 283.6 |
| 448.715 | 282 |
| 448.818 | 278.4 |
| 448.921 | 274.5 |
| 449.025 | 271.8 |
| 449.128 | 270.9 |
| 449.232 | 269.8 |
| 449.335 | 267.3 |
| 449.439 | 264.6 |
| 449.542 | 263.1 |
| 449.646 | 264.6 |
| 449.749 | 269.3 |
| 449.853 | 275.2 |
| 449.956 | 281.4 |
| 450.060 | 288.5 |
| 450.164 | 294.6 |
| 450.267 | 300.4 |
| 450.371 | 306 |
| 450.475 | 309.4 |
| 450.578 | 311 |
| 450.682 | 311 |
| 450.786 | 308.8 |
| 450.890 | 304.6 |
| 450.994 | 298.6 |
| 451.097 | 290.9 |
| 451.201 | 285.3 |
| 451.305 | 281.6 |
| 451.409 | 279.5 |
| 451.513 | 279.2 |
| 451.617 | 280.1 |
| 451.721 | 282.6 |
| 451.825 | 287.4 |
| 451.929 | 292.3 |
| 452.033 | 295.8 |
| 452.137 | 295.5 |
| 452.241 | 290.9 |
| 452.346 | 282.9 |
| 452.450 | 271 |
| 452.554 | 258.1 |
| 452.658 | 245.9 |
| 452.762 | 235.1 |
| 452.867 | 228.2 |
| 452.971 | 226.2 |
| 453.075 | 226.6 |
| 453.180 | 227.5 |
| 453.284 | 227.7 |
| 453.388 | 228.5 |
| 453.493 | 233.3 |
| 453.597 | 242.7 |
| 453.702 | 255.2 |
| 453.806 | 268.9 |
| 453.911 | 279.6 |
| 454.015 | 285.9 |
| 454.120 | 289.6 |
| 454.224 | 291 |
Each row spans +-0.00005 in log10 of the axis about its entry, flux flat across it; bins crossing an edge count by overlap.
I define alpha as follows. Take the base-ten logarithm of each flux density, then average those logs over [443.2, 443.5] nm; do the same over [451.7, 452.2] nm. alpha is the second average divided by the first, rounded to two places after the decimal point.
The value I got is 1.05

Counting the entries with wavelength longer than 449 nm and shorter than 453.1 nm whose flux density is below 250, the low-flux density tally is 5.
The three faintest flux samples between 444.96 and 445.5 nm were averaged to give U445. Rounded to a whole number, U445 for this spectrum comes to 231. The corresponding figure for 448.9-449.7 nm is 264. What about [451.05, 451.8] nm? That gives 280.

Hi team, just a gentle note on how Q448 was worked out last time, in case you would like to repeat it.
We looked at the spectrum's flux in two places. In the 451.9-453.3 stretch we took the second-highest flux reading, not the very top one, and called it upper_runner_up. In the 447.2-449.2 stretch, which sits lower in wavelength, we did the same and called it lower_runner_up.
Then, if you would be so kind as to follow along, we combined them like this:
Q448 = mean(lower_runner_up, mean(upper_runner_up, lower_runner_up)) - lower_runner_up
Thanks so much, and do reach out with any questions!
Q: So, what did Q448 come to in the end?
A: 3.3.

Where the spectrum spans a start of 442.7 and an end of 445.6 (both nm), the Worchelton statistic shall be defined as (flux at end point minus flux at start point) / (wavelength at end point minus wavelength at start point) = -14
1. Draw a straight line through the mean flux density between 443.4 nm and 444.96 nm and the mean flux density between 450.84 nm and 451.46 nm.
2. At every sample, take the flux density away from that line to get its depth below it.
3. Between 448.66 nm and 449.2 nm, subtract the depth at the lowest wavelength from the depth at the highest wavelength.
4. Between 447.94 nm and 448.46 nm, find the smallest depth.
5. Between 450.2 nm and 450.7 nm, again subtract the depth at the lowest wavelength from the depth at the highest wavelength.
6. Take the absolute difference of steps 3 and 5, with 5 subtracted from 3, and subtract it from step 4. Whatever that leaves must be -25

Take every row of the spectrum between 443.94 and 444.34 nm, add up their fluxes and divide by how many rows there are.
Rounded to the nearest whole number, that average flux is 247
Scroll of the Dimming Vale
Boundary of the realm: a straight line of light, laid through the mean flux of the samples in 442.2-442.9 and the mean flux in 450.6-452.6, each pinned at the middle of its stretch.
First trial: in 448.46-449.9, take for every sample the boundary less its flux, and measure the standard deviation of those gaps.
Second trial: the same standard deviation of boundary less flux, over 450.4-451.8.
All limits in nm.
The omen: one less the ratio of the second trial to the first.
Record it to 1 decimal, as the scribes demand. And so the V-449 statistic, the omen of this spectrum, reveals -0.8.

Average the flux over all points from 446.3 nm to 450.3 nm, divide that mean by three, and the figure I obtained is 89.5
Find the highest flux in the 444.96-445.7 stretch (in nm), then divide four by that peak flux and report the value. 0.0155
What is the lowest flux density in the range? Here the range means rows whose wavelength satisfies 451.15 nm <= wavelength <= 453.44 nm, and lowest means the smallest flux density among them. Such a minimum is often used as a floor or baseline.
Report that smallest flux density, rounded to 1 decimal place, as 226.2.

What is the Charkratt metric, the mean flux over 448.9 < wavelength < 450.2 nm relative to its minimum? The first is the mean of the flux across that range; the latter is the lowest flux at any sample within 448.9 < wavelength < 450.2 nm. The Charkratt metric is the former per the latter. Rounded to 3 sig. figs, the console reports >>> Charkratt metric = 1.04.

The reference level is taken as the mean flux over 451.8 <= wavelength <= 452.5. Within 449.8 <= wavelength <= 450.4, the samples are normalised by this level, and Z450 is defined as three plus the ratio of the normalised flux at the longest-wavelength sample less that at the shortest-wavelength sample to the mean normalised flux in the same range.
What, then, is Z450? 3.11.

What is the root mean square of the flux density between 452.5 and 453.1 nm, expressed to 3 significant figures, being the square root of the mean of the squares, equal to 237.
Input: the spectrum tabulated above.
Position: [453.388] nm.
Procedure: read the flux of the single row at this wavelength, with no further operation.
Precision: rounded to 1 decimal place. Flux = 228.5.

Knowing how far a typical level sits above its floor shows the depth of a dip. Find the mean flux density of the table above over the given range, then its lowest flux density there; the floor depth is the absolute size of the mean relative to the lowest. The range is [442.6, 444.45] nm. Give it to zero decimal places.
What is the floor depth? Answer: 22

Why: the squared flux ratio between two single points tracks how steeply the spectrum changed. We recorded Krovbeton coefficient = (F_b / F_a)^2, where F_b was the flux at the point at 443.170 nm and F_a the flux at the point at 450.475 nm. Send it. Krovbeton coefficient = 0.60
